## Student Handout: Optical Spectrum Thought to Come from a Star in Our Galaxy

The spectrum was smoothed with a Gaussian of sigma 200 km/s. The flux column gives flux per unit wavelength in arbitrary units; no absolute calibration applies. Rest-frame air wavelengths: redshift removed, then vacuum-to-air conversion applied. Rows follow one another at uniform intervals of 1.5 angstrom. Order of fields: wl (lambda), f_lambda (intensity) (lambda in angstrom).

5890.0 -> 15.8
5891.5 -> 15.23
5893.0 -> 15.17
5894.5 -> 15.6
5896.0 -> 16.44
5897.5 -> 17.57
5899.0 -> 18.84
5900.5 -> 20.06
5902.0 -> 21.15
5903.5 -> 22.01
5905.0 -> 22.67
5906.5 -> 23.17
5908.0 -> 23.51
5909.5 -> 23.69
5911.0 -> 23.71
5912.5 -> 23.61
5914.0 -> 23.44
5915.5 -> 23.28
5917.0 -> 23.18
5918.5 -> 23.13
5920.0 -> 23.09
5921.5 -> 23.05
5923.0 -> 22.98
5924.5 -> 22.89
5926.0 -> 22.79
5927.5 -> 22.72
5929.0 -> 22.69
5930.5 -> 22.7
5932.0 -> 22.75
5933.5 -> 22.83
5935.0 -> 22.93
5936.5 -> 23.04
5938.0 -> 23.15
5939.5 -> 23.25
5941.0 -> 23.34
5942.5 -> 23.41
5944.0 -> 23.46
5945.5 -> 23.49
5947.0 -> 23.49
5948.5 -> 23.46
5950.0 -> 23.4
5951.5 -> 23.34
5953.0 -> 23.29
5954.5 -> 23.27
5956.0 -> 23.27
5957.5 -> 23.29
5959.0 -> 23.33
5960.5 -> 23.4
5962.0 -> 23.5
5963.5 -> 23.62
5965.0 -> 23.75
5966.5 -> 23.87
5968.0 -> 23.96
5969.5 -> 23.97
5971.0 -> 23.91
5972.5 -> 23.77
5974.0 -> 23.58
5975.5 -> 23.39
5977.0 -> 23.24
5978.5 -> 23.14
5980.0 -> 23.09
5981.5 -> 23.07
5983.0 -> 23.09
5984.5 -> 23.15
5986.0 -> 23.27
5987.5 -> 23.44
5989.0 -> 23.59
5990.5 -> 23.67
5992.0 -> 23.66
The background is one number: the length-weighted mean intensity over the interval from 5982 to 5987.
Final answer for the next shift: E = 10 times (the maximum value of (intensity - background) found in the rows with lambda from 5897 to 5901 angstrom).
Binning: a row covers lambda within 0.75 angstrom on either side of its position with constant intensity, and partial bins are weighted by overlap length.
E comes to -31.2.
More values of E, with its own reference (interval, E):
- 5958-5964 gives 4.4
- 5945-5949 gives 3.1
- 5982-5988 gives 2.6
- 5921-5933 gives -1.3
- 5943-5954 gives 3.1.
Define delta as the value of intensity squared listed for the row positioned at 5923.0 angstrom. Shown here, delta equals 528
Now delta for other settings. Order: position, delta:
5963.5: 558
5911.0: 562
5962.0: 552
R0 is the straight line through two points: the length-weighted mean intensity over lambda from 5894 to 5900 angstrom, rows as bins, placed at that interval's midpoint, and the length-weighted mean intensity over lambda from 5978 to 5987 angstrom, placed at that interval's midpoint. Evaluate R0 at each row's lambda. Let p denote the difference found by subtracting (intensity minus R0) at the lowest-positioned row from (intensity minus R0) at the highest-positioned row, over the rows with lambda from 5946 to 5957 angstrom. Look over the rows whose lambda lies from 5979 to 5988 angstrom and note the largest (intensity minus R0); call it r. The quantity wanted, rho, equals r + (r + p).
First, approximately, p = -0.84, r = 0.1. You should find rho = -1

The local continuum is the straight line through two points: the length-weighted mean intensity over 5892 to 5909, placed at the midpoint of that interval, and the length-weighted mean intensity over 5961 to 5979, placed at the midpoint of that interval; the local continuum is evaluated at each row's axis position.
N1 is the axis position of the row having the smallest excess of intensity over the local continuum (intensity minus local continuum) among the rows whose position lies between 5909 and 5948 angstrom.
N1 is 5947.0 angstrom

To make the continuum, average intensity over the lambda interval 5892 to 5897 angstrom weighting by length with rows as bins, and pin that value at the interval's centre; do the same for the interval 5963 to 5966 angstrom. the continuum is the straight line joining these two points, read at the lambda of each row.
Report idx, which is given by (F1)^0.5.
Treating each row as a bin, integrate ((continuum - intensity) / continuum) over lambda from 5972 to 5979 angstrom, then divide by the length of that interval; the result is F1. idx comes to 0.25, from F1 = 0.06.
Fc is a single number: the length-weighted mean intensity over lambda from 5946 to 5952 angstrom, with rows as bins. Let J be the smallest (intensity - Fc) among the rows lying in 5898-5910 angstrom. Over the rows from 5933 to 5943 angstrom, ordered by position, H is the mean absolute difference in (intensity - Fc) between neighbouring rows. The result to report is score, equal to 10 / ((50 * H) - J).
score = 1.1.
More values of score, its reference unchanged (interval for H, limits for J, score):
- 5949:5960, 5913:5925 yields 4.7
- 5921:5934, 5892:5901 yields 0.9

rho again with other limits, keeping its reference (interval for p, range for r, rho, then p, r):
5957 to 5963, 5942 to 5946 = 6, -0.10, 3.0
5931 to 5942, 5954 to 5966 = 4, -0.03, 2.0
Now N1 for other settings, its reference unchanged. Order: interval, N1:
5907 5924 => 5923.0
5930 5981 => 5980.0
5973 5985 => 5984.5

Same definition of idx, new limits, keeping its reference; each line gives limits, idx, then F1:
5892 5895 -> 0.15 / 0.02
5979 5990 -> 0.32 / 0.10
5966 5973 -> 0.12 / 0.02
